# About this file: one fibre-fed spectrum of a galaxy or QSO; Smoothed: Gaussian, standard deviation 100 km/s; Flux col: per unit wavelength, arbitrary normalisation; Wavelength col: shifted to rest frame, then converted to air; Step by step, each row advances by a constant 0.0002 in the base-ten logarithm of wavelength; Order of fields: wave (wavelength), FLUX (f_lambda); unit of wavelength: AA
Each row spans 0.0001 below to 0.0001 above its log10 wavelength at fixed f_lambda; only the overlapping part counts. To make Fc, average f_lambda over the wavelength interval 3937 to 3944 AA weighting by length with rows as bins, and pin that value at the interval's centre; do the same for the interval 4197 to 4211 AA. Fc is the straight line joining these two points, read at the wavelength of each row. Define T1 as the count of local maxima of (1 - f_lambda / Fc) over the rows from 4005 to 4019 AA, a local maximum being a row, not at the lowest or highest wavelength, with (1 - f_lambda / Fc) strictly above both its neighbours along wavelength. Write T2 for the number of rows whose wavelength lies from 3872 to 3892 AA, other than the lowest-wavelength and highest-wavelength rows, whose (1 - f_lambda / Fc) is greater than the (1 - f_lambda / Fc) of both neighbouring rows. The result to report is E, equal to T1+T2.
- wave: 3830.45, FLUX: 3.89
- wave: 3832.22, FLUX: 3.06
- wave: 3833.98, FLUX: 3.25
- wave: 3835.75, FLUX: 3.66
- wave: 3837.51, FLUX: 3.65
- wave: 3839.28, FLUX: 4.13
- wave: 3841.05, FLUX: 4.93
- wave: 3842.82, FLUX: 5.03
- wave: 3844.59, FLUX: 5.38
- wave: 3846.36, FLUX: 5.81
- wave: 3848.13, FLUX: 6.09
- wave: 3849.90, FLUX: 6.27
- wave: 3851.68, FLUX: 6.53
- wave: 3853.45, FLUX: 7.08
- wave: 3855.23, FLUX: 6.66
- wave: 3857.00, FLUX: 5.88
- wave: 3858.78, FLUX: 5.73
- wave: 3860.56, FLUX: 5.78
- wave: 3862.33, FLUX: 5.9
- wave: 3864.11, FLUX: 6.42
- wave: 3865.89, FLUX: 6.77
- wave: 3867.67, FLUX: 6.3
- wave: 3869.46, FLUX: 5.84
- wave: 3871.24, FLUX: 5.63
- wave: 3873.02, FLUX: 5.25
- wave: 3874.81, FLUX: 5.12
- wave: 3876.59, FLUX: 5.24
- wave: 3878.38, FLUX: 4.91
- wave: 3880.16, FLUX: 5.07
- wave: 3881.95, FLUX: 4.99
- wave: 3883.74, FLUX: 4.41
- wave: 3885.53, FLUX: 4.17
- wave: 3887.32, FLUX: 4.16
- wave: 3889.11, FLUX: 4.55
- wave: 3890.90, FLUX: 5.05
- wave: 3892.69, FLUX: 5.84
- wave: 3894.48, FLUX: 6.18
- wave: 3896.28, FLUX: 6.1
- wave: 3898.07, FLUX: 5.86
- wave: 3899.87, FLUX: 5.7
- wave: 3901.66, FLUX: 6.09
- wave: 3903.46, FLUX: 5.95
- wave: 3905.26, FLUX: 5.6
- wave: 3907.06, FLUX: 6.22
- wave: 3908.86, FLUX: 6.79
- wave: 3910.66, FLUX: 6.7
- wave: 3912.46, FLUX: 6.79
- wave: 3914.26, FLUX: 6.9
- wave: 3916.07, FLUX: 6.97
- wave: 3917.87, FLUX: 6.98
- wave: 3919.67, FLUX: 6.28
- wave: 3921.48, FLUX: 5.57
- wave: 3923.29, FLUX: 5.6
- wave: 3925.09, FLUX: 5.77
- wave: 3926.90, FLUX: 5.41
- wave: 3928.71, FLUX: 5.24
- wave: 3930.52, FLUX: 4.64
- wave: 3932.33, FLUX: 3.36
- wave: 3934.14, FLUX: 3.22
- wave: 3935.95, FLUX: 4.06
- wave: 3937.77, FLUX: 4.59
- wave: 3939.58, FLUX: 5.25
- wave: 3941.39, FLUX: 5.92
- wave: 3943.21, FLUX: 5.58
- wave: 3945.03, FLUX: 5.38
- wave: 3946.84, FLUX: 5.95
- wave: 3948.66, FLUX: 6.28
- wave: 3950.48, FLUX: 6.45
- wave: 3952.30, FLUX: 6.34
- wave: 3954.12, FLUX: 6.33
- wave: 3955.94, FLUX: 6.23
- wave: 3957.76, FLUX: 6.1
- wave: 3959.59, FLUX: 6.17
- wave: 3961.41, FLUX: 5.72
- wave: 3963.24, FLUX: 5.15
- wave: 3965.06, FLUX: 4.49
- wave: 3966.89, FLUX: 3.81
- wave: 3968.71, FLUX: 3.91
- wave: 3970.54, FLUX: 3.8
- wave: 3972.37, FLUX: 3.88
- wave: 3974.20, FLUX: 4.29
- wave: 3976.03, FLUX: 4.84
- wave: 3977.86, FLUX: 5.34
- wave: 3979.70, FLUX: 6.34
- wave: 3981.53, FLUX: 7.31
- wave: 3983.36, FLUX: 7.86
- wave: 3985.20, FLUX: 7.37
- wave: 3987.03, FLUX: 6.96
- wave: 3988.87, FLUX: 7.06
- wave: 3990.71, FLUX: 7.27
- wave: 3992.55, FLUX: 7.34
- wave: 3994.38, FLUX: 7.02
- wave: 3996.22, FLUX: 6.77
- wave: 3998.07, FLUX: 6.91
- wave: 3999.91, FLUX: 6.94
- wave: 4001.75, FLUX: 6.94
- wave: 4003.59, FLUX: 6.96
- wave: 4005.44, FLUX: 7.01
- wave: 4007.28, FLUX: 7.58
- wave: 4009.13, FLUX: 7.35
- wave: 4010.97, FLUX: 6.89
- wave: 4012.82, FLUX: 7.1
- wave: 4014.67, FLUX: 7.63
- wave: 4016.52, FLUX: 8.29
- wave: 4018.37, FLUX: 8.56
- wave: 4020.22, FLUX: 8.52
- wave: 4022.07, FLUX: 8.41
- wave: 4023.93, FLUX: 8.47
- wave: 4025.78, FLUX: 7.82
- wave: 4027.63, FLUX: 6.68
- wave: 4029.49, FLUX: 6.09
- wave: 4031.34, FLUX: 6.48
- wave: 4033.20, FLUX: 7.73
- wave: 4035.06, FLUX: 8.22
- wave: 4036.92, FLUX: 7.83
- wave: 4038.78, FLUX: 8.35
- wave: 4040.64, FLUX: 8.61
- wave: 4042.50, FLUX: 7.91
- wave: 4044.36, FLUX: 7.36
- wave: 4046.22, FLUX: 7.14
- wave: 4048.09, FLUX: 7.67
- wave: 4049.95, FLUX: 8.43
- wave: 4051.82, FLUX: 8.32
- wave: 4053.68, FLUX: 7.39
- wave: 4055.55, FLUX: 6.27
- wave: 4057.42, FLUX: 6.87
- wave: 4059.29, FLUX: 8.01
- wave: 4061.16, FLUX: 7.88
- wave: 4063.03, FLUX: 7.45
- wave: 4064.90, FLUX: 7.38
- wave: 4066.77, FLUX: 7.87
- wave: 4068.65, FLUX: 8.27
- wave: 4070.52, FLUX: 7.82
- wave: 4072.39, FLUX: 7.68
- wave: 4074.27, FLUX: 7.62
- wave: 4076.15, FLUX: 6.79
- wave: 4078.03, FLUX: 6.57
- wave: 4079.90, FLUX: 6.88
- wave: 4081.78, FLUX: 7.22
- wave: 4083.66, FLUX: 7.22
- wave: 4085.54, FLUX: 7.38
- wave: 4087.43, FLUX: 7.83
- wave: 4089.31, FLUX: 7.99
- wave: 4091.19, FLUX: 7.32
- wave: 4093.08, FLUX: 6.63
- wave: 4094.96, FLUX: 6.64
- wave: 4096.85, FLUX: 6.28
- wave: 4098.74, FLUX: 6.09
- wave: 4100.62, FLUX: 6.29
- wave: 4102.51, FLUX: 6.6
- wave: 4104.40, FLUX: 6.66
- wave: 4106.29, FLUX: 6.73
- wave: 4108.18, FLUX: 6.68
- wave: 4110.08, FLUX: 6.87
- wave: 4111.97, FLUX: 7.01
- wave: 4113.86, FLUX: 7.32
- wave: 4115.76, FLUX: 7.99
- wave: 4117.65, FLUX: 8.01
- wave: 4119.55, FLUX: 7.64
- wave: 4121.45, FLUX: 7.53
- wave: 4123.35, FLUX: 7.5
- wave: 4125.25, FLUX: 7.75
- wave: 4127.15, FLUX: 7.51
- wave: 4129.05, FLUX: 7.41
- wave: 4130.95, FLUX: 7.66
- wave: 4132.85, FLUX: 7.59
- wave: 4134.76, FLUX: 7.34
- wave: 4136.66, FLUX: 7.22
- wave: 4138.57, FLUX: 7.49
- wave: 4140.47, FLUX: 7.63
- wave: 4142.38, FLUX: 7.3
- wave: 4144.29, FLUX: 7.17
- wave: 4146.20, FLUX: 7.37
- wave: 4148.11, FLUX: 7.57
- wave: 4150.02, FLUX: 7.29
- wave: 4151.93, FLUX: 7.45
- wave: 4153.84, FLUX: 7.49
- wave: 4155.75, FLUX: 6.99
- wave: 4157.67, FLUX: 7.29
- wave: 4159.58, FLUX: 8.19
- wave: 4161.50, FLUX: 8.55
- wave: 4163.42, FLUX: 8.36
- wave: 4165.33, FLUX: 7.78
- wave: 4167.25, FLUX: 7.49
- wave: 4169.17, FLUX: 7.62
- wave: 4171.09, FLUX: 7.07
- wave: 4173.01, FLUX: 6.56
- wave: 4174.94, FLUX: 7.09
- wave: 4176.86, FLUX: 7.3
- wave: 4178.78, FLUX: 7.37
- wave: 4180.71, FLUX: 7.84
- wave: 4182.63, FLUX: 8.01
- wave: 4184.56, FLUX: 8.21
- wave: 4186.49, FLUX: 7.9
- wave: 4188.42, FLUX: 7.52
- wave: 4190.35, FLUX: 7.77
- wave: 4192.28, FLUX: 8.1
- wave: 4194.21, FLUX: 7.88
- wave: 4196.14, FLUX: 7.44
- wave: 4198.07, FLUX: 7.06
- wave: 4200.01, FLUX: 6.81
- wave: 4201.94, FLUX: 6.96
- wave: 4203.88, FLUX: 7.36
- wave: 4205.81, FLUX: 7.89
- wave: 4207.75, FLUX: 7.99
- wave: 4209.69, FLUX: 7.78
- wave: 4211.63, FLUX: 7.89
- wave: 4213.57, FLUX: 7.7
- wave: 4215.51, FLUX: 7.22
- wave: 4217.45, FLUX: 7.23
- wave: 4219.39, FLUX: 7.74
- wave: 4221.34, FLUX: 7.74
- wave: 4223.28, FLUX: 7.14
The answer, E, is 4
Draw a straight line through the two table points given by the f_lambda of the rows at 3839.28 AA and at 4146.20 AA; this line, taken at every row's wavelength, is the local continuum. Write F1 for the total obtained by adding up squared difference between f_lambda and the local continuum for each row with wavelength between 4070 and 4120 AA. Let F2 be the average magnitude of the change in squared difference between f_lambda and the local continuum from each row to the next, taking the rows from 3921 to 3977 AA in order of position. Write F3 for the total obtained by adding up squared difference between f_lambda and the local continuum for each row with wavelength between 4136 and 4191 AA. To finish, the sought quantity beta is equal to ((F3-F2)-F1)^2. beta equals 48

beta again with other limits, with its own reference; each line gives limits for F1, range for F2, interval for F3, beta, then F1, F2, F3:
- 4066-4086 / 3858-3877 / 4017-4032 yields 282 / 10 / 0.9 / 27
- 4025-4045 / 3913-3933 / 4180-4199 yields 661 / 26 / 0.8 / 1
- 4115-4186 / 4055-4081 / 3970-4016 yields 1347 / 8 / 0.7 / 46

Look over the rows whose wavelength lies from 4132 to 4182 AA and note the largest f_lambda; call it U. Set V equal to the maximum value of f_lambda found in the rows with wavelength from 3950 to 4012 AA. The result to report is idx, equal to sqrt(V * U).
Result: 8.2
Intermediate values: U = 8.55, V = 7.86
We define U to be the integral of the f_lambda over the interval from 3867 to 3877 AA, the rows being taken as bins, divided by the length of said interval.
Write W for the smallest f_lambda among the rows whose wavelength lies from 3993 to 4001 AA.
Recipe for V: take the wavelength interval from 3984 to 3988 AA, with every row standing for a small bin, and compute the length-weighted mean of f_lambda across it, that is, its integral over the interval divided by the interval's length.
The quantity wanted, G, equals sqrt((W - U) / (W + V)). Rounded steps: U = 5.6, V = 7.2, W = 6.77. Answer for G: 0.29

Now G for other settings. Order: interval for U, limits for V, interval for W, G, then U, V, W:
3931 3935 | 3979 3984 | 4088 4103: 0.45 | 3.4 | 7.2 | 6.09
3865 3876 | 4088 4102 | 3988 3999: 0.27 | 5.8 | 6.8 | 6.77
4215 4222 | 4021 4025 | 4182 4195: 0.05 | 7.5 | 8.4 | 7.52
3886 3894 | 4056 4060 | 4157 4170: 0.40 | 4.9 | 7.3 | 7.29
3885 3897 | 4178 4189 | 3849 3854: 0.28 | 5.2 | 7.8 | 6.27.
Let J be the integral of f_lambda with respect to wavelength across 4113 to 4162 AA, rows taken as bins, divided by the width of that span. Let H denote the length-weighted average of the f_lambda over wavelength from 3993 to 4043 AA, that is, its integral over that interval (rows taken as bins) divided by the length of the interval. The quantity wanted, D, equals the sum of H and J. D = 15.1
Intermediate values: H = 7.52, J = 7.54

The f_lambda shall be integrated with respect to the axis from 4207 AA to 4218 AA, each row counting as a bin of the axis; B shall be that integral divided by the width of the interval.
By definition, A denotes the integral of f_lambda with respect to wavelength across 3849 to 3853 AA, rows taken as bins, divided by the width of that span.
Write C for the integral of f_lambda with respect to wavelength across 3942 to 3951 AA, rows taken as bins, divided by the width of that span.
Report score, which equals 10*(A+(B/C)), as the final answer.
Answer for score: 78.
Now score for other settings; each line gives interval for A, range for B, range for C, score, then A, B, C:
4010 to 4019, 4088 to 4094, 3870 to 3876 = 90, 7.7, 7.35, 5.36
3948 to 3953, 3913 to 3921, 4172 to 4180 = 73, 6.4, 6.72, 7.10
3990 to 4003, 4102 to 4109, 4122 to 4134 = 79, 7.0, 6.67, 7.56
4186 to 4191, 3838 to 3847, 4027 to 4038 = 84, 7.7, 4.97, 7.20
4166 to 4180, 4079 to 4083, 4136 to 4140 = 82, 7.2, 7.06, 7.40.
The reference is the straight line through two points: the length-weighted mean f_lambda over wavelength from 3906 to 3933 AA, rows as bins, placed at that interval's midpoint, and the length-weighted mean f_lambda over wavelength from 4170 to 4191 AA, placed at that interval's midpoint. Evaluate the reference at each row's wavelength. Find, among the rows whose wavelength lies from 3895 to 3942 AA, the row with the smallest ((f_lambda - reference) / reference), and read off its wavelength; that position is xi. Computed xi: 3934.14 AA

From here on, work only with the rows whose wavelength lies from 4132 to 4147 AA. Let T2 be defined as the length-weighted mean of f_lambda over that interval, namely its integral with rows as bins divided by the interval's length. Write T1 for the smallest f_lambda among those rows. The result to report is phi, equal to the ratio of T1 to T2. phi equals 0.97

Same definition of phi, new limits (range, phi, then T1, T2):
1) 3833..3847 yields 0.73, 3.25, 4.4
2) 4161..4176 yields 0.87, 6.56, 7.5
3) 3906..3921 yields 0.93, 6.22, 6.7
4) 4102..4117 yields 0.94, 6.6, 7.0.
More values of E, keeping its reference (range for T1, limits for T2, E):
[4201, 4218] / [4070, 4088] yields 3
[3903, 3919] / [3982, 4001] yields 4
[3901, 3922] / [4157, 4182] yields 4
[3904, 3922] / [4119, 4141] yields 4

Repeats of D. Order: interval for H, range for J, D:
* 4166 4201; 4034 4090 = 15.1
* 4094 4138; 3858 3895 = 12.5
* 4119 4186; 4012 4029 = 15.4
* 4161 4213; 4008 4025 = 15.5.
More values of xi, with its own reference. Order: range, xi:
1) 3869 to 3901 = 3887.32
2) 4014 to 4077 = 4029.49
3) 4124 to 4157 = 4155.75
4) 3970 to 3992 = 3970.54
